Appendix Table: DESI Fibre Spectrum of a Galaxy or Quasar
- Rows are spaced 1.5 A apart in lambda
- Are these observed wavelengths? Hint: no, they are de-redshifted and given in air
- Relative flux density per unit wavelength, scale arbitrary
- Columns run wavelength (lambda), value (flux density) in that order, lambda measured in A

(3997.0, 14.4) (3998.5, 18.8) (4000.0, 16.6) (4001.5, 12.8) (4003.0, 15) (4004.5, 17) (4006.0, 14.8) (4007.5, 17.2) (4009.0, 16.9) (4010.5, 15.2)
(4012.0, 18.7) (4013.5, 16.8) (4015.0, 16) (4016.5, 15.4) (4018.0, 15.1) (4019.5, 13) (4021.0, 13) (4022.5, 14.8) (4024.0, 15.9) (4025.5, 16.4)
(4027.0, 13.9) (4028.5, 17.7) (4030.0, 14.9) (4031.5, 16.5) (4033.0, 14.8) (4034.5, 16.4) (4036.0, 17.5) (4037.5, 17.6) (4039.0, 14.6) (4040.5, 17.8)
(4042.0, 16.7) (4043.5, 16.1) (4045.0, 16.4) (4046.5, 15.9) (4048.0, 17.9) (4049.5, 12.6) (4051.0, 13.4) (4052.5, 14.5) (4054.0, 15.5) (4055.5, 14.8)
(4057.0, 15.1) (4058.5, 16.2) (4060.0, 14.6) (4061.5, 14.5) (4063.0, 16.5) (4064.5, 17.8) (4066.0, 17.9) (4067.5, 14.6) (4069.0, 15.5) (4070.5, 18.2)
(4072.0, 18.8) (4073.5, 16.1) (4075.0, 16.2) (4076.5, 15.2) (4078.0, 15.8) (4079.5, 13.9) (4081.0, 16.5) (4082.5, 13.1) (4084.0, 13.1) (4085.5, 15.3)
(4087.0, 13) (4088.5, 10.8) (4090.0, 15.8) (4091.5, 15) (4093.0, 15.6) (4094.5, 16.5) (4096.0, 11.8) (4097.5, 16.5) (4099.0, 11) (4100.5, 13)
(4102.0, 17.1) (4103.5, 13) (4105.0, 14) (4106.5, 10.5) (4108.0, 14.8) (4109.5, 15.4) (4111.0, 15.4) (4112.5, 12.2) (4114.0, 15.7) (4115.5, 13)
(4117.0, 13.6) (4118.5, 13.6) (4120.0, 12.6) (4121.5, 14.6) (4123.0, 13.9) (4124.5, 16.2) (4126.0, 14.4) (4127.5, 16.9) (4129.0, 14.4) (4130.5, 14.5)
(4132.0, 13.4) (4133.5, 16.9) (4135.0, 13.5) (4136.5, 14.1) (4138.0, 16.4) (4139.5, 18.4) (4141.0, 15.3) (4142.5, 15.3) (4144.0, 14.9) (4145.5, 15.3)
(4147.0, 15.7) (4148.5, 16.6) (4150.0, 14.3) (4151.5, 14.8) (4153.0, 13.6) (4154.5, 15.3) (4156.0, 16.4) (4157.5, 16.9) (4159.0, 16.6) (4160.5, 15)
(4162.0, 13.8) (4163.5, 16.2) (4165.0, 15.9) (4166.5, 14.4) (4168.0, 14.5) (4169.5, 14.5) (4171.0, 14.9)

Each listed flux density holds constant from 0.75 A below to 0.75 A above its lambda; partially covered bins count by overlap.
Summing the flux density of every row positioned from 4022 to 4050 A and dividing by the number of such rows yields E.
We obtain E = 16.0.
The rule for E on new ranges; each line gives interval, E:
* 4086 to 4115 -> 14.1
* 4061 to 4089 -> 15.4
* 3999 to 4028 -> 15.5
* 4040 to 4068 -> 15.7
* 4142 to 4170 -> 15.3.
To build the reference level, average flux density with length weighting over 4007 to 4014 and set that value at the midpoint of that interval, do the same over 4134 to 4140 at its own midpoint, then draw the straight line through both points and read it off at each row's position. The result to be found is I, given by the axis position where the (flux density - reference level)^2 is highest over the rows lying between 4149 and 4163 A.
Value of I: 4153.0 A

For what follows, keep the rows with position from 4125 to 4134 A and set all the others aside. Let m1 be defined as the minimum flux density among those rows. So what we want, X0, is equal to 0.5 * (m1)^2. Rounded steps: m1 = 13.4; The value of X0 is 90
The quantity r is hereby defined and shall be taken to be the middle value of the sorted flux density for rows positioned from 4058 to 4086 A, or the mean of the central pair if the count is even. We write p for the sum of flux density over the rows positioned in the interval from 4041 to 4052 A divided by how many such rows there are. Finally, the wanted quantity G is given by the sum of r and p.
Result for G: 31.4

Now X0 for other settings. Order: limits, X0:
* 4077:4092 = 58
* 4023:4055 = 79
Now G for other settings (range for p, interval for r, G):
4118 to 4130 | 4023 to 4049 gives 31.0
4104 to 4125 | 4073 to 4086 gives 29.3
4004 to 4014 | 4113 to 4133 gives 31.1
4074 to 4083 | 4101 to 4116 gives 29.5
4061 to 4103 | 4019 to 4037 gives 30.6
